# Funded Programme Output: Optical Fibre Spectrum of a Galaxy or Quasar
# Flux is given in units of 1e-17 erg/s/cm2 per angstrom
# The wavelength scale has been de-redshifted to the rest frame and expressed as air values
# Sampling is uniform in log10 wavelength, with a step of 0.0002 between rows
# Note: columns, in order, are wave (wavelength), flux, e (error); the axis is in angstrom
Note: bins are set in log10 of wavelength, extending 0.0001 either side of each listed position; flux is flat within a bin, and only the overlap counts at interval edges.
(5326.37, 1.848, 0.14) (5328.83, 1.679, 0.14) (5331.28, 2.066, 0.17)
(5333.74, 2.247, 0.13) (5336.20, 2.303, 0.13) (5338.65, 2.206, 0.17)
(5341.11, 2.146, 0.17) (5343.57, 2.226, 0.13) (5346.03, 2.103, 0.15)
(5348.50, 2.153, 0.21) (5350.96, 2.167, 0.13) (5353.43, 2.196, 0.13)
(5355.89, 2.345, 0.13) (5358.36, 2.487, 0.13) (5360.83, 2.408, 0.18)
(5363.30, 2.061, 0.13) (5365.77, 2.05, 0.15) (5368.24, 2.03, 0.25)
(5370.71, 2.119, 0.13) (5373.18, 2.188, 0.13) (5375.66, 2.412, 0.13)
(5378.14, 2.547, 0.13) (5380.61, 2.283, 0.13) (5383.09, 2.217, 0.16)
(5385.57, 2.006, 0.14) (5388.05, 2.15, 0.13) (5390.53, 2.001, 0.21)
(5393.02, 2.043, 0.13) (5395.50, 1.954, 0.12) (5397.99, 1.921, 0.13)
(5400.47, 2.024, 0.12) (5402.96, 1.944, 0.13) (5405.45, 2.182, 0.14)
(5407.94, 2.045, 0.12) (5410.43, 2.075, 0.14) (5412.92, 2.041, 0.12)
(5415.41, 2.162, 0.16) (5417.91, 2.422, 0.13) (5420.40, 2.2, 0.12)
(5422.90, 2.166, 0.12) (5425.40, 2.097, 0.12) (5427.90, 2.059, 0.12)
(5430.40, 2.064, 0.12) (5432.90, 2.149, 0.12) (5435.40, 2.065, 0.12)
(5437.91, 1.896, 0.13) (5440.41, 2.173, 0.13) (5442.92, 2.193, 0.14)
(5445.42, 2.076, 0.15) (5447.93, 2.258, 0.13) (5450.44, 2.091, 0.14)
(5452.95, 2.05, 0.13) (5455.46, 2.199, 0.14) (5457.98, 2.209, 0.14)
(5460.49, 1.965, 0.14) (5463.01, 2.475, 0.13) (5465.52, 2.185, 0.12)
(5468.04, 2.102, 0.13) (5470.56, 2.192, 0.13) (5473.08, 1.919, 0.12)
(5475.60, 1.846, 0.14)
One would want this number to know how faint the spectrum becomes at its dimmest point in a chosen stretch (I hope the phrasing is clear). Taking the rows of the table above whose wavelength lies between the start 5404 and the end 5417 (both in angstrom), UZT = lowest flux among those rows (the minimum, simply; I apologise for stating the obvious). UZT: 2.041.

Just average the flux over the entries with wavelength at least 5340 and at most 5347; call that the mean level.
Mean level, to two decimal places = 2.16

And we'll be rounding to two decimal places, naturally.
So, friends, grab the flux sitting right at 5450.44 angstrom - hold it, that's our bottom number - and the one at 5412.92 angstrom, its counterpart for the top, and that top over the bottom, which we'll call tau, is 0.98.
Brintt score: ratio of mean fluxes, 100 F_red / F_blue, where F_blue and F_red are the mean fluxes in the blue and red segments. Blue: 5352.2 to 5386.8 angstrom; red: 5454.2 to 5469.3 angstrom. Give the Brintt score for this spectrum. 98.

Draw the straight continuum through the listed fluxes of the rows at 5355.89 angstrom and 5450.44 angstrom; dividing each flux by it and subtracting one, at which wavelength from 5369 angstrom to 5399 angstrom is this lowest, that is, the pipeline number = 5397.99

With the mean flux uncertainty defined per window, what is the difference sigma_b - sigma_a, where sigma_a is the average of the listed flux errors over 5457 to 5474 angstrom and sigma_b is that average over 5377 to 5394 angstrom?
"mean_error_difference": 0.017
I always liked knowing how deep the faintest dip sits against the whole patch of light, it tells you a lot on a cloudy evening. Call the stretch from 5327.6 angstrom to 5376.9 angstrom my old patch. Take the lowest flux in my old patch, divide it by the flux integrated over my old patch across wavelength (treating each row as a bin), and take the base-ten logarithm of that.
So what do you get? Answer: -1.8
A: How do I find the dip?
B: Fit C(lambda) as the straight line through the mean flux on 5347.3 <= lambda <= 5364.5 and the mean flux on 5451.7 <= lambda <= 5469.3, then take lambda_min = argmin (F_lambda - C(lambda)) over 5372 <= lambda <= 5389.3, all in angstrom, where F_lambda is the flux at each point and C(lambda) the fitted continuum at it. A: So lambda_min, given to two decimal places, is 5385.57 angstrom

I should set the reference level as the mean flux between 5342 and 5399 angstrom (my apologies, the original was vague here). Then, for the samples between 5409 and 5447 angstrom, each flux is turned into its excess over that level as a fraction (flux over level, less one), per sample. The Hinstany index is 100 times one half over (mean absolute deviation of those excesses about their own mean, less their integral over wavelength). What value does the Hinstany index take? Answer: 51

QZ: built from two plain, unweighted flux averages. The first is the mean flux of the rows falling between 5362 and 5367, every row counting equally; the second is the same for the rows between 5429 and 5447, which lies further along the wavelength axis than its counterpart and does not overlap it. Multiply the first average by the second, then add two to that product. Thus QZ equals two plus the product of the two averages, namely 6.3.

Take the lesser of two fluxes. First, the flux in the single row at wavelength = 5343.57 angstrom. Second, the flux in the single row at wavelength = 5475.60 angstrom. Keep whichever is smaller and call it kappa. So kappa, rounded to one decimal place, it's 1.8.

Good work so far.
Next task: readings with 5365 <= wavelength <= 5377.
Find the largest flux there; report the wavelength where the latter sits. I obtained 5375.66 angstrom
